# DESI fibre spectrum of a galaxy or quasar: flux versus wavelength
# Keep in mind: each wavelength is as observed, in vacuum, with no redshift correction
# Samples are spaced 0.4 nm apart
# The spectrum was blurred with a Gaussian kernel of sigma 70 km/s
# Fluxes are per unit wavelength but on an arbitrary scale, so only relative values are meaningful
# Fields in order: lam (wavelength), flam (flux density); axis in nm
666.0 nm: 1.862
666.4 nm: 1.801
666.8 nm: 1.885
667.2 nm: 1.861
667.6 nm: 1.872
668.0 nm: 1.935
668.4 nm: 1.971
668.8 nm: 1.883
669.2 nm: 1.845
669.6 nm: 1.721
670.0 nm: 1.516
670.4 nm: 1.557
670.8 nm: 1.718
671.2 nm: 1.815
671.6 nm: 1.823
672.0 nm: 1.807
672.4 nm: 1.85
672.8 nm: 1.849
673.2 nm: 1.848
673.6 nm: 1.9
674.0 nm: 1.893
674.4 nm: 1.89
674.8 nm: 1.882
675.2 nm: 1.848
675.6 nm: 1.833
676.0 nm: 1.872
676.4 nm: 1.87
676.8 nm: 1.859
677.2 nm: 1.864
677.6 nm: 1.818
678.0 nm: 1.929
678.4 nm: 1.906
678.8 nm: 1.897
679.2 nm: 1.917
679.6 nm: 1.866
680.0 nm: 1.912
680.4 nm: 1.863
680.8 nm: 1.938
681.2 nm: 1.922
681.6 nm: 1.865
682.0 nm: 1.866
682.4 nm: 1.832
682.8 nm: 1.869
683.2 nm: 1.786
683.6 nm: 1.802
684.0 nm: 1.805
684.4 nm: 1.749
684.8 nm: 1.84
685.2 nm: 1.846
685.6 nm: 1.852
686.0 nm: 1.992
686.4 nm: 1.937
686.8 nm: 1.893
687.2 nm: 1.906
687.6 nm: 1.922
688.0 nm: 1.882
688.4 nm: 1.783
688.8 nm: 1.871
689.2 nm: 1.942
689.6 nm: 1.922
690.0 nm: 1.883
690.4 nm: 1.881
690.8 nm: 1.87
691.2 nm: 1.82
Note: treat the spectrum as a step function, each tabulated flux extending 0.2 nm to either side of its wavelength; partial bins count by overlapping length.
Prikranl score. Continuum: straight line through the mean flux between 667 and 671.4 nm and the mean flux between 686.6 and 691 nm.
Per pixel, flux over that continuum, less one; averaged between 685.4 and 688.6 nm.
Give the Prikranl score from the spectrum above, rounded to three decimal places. 0.010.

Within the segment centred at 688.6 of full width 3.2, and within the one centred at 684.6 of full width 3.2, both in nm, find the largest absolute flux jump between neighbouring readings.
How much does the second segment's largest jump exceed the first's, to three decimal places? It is 0.041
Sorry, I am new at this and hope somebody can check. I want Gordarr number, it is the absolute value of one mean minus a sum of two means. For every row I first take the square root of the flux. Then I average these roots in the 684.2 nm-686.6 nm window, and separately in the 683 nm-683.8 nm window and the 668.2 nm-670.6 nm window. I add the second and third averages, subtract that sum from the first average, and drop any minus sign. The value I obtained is 1.29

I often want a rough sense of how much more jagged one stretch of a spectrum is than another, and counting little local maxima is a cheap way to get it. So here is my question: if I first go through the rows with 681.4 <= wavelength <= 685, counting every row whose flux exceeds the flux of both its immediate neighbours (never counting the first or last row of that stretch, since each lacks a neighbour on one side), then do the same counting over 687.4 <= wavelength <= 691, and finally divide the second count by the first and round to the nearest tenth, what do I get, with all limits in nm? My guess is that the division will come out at 0.3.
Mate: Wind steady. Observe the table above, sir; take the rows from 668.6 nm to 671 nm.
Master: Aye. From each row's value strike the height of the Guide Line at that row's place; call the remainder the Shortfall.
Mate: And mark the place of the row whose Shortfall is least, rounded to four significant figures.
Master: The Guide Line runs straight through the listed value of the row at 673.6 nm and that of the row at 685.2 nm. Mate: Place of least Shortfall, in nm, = 670.0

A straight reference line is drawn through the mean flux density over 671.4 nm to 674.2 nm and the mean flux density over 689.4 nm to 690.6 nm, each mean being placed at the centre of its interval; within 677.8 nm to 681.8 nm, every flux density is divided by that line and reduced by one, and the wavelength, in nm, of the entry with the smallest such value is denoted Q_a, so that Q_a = 681.6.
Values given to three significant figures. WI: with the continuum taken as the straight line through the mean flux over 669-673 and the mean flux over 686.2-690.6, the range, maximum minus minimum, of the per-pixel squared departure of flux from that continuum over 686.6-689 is 0.0120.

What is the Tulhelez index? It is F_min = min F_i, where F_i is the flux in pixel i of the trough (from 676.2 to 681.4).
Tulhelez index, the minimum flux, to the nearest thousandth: 1.818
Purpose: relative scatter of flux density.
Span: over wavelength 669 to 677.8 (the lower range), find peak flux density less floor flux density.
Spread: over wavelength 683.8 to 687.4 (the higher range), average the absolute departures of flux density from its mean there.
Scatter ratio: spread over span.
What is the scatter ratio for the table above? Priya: 0.15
